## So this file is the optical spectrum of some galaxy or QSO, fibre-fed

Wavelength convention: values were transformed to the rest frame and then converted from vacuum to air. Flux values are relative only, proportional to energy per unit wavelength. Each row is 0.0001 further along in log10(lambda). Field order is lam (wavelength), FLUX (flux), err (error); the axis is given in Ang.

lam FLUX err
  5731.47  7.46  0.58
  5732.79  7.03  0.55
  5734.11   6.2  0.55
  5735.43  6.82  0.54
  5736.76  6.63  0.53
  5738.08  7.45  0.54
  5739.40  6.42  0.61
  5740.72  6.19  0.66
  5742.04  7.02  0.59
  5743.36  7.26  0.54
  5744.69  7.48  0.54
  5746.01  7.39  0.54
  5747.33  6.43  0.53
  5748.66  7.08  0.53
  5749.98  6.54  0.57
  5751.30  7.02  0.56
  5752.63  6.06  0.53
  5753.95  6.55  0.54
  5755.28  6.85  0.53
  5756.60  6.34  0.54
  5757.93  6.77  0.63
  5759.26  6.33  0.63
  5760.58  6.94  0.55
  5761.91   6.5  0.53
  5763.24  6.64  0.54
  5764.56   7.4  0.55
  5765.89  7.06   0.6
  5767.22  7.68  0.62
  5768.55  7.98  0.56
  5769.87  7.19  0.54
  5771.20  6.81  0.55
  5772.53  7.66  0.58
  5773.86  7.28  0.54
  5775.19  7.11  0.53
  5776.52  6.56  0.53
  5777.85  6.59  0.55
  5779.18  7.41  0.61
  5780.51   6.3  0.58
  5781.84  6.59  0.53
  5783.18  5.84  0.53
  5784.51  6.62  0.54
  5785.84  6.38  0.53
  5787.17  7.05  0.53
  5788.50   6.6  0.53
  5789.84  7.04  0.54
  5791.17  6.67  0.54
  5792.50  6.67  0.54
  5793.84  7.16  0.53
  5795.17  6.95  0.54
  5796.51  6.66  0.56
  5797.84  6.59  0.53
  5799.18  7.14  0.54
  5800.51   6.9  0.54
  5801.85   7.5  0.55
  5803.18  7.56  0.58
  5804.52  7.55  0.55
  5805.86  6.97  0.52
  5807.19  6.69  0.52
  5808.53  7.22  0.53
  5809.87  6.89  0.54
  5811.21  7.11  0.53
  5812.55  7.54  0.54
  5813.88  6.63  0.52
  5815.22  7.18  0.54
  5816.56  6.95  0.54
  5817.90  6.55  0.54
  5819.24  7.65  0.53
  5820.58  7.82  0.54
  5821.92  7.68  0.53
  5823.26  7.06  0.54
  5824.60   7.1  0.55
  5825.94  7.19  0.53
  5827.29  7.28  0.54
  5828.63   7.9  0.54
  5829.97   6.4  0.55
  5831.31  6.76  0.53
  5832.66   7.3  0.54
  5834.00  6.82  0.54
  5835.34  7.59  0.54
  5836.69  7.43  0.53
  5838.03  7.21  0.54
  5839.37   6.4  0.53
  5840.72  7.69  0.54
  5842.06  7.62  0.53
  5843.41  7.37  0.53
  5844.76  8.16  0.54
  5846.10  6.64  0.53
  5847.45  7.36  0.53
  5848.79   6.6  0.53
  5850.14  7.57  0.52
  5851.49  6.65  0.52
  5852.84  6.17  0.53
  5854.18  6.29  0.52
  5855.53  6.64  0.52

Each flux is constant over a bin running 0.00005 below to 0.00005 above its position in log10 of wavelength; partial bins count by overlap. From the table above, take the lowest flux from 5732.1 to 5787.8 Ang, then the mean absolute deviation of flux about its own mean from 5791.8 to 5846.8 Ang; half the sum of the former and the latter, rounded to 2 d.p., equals 3.10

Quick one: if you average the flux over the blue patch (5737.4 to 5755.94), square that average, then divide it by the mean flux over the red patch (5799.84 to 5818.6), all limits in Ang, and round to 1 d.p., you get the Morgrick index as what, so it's 6.6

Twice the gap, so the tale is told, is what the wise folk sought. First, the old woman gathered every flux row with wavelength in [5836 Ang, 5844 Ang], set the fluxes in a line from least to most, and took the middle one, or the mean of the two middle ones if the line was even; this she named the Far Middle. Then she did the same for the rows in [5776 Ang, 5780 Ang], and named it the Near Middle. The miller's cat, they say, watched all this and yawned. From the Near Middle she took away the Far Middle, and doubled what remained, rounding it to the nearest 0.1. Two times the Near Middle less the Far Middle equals -1.6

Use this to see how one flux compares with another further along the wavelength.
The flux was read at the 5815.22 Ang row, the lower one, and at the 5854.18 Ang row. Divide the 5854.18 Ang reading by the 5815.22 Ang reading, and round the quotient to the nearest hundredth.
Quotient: 0.88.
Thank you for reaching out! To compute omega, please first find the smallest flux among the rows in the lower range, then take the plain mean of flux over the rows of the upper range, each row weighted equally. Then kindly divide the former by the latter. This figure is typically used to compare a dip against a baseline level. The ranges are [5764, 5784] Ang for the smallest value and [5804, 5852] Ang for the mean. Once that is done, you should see 0.81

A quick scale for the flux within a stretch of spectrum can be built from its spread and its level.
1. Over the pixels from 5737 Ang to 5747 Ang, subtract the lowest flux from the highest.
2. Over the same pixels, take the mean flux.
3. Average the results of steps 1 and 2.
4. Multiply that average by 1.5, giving 6.2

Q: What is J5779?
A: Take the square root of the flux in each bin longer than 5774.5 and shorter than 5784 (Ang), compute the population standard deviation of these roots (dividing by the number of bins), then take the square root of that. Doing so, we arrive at 0.30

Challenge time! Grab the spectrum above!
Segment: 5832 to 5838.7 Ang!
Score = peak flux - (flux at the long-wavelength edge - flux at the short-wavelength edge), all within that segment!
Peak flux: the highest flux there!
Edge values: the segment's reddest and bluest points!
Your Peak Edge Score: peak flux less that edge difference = 7.68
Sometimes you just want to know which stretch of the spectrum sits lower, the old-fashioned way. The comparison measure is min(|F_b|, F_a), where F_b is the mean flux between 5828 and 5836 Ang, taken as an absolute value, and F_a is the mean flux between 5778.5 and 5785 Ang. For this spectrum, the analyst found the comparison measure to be 6.55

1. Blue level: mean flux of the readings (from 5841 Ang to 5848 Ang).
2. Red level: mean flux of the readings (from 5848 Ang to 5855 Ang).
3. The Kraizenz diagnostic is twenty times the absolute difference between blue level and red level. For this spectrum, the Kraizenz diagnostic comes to 15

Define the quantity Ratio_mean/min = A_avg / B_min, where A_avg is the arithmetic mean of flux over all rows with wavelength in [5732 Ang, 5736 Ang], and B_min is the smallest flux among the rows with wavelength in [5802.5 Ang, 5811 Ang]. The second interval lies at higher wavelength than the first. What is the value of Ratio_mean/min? 1.00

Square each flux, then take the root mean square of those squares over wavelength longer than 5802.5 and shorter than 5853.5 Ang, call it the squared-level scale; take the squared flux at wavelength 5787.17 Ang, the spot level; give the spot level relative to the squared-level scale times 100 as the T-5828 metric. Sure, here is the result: 96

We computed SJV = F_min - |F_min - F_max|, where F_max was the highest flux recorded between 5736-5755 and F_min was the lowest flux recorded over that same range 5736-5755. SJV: 4.64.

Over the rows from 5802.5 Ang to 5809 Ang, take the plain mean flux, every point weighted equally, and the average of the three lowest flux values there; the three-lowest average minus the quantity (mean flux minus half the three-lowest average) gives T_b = 3.24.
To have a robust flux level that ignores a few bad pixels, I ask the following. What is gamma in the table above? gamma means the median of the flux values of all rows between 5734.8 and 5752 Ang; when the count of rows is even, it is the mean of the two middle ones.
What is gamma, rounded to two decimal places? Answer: 7.02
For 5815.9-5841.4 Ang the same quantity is 7.21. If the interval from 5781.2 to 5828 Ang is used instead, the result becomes 7.04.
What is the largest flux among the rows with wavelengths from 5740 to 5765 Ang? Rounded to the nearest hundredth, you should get 7.48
